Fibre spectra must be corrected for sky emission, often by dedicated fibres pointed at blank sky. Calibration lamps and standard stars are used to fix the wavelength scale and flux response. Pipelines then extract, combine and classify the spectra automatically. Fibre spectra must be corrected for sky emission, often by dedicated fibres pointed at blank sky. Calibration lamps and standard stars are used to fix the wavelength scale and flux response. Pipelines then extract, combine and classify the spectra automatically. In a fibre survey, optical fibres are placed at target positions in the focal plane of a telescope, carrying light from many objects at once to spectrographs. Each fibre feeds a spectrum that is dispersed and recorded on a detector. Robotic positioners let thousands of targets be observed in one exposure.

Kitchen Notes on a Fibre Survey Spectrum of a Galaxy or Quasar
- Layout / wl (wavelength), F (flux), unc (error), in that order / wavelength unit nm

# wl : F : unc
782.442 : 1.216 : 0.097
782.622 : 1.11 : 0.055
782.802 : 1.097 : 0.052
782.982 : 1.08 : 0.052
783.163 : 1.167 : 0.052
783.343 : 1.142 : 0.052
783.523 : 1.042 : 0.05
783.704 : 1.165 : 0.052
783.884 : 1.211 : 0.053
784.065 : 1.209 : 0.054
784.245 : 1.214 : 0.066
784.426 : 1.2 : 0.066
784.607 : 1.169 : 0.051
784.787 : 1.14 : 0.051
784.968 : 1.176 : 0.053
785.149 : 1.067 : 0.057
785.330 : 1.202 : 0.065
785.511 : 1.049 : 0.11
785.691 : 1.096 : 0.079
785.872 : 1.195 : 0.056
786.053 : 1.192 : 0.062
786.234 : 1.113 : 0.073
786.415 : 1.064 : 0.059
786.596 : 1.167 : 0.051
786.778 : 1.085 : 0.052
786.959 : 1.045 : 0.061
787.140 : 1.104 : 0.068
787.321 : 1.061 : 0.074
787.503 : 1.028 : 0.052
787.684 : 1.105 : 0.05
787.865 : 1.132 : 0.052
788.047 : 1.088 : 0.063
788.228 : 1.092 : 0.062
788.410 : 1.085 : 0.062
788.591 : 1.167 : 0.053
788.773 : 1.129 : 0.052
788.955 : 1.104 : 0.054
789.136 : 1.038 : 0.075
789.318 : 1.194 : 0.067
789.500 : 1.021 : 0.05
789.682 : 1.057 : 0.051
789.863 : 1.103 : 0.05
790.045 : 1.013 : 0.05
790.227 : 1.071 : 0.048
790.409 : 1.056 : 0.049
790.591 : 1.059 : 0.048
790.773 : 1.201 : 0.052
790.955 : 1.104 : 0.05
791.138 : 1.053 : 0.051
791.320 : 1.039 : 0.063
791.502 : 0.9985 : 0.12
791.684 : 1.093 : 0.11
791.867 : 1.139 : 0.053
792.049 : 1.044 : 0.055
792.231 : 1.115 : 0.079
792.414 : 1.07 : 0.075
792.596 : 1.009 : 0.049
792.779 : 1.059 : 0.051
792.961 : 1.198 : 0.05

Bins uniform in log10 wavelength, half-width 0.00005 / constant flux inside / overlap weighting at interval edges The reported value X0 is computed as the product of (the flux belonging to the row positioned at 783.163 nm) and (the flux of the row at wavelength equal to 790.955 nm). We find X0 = 1.29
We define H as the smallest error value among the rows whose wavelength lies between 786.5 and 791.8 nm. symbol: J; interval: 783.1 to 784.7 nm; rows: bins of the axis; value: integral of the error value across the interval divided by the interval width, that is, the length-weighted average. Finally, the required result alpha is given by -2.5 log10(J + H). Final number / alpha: 2.47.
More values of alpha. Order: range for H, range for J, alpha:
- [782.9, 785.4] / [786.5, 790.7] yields 2.43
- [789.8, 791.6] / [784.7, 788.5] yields 2.39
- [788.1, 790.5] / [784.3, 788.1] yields 2.39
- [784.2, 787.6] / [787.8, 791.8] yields 2.38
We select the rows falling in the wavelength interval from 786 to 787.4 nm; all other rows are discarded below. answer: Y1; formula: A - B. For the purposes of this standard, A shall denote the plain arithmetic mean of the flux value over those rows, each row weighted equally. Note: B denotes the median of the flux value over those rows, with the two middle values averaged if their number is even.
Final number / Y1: 0.009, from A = 1.10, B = 1.09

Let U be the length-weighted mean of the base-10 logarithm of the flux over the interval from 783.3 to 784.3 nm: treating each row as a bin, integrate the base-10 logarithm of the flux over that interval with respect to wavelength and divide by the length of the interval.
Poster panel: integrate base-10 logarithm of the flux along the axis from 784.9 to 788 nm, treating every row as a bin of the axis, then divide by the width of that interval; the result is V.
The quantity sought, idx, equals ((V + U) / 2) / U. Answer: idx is 0.84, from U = 0.065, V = 0.045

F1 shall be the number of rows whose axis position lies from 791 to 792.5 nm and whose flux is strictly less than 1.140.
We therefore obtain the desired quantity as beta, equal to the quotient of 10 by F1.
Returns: 1.25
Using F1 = 8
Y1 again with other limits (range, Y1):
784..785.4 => -0.016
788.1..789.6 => 0.006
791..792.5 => 0.007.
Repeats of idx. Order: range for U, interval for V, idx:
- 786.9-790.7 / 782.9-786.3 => 1.36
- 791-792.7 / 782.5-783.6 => 1.36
